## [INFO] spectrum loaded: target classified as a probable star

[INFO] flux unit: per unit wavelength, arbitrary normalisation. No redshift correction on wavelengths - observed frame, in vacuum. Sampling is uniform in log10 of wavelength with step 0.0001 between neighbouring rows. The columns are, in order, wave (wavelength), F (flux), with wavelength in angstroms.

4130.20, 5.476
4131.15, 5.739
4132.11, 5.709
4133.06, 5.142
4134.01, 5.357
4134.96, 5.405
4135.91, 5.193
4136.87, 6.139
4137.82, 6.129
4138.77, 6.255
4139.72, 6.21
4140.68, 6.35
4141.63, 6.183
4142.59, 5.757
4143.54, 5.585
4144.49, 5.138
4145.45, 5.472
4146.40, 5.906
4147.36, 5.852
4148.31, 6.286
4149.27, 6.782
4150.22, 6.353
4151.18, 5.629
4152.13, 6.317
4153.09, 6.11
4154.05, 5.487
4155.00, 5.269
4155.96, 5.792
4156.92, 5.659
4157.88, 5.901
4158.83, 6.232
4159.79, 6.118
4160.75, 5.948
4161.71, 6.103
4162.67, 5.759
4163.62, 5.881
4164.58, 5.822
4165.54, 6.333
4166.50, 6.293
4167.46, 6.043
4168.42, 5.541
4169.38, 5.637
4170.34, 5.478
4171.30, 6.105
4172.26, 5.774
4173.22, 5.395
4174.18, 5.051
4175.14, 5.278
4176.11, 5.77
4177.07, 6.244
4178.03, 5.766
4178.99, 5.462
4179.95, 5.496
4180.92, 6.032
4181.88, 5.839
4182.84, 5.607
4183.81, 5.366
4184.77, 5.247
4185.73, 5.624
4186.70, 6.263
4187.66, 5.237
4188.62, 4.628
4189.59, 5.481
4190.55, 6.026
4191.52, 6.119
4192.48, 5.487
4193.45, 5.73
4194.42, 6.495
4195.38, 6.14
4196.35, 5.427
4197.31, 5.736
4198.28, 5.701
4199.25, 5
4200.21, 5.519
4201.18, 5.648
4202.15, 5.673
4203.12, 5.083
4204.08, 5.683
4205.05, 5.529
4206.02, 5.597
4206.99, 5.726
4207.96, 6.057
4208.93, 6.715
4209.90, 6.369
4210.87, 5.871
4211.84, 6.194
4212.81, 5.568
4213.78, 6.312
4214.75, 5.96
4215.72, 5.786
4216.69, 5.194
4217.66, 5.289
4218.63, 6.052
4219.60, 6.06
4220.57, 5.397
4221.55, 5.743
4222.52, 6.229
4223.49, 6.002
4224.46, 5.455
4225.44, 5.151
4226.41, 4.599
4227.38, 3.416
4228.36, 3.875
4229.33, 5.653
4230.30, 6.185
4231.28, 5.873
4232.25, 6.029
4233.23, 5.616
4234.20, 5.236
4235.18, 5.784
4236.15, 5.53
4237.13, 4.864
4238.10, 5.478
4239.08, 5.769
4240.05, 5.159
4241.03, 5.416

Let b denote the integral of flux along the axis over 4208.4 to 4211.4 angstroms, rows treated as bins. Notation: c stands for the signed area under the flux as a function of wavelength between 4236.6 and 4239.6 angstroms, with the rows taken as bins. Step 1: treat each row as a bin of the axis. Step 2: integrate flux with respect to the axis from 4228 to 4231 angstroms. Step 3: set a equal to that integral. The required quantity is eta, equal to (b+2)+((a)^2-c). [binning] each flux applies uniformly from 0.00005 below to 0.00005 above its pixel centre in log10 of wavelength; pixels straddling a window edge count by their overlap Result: 262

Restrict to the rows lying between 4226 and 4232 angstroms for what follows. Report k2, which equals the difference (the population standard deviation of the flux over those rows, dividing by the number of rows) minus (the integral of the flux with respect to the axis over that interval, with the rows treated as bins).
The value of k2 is -29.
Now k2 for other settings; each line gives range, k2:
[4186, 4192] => -33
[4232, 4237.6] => -30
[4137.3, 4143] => -35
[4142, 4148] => -34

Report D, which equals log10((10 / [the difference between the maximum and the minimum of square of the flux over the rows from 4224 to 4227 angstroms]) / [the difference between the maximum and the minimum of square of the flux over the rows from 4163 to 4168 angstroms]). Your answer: -0.73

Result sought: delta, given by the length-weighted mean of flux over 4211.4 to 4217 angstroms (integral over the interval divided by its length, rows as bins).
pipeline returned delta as 5.85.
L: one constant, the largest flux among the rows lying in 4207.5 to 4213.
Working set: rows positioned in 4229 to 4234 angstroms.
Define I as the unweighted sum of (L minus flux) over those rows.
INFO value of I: 4.2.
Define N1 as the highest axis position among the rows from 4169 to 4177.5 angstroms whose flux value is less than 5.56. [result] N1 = 4175.14 angstroms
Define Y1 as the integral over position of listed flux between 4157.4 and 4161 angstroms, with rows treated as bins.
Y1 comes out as 21.8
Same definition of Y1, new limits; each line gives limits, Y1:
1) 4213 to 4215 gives 12.1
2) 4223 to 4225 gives 11.4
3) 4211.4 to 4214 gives 15.6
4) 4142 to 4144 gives 11.4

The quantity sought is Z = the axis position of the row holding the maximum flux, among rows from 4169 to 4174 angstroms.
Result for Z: 4171.30 angstroms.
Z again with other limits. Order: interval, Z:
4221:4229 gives 4222.52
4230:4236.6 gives 4230.30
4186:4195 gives 4194.42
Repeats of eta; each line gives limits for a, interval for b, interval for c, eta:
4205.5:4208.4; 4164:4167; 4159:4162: 283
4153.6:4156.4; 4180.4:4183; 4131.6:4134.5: 240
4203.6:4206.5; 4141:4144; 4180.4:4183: 268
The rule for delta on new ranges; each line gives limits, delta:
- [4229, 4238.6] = 5.62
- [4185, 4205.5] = 5.63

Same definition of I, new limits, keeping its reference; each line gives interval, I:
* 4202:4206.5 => 6.0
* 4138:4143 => 2.8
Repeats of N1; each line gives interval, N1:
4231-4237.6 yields 4237.13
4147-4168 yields 4155.00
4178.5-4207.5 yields 4205.05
